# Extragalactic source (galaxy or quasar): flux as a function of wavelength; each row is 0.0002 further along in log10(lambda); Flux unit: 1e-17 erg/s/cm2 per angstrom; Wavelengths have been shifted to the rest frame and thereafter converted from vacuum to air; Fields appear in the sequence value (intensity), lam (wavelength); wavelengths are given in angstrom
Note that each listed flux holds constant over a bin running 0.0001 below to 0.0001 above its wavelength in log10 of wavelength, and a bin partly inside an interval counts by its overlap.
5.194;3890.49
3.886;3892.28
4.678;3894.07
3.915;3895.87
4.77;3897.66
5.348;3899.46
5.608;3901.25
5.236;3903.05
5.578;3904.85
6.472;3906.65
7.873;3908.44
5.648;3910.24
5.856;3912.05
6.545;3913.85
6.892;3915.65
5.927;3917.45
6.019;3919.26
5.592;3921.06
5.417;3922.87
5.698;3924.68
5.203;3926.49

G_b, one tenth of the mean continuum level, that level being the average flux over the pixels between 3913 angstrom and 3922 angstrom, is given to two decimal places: 0.62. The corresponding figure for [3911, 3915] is 0.62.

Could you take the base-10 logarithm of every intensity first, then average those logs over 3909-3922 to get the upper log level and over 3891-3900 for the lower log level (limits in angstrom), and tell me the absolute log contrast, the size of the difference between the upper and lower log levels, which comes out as 0.13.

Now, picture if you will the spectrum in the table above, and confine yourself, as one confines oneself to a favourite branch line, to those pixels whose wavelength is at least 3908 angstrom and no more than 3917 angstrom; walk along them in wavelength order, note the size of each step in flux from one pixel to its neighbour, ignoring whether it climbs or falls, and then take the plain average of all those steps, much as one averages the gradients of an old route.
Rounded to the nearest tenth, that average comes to 0.9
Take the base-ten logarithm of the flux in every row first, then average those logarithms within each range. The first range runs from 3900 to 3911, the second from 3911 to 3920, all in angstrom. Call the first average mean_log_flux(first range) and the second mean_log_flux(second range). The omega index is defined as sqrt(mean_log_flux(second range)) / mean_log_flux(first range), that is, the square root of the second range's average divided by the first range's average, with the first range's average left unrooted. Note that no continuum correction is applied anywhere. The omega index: 1.14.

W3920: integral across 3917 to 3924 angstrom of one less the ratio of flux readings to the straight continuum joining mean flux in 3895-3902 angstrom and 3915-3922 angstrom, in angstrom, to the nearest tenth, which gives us 0.5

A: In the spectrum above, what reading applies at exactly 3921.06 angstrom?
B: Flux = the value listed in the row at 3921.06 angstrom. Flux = 5.592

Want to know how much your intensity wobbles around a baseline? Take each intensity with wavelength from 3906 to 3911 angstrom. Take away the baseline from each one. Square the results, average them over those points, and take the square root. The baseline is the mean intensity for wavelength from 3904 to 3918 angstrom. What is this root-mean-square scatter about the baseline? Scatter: 0.97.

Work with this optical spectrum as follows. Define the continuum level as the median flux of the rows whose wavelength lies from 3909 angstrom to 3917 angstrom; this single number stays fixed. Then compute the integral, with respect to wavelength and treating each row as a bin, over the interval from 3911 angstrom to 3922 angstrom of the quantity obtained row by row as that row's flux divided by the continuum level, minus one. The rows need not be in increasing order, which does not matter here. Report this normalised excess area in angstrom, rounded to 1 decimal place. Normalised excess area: -0.1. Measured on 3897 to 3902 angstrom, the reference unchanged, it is -0.8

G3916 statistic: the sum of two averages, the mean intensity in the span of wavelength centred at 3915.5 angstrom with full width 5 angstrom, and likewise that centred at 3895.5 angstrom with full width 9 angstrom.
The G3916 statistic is 11.0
